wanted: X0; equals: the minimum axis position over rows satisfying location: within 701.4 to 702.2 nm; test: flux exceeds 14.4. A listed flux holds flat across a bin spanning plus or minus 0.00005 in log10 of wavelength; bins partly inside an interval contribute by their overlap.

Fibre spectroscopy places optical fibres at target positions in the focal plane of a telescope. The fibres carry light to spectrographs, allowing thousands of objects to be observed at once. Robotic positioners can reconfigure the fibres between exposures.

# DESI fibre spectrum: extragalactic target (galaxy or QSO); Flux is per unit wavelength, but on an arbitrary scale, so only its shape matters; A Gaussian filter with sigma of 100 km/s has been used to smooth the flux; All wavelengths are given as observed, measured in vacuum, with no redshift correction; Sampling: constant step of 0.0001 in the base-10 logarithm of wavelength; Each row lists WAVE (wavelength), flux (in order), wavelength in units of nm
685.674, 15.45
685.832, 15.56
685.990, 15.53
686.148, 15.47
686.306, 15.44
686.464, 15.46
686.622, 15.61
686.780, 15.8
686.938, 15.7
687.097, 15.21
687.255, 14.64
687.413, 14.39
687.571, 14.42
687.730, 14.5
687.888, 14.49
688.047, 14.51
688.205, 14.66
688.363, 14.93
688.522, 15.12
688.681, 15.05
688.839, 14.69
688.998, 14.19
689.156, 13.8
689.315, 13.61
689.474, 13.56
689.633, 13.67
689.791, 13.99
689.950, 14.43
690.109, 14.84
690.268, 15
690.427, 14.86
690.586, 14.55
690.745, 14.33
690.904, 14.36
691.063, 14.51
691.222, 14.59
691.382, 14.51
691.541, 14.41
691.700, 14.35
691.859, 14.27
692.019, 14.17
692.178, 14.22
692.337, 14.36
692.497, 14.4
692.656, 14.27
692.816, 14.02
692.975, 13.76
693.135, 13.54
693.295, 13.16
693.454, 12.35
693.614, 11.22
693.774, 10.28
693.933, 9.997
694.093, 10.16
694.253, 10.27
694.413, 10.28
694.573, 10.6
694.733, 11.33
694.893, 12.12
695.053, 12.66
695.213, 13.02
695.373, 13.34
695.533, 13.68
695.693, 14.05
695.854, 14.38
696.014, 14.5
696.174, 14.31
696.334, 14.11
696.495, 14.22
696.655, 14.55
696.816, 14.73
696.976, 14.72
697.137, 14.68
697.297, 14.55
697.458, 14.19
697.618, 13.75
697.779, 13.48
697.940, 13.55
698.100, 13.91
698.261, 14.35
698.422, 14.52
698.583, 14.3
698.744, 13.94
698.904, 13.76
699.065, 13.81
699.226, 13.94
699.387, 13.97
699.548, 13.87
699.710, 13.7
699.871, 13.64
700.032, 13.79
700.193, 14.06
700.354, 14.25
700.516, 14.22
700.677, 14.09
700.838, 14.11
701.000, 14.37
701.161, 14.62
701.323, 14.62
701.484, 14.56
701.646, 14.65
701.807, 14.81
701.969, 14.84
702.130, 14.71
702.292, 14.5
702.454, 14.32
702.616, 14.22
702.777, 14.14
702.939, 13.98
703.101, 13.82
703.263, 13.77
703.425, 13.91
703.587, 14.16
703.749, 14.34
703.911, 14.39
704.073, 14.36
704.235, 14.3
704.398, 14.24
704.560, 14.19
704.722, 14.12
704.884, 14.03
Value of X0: 701.484 nm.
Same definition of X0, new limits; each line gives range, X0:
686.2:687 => 686.306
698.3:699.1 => 698.422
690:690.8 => 690.109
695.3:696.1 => 696.014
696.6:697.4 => 696.655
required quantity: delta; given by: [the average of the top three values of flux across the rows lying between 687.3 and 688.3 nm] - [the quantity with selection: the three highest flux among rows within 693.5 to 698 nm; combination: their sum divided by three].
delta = -0.2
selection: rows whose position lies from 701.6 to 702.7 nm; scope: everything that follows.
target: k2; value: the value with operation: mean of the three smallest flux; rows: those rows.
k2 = 14.3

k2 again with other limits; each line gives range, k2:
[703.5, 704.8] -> 14.2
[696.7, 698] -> 13.6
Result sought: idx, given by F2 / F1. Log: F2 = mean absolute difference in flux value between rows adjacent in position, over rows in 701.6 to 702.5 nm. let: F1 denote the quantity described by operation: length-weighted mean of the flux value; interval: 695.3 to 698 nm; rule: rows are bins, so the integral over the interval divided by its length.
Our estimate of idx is 0.0100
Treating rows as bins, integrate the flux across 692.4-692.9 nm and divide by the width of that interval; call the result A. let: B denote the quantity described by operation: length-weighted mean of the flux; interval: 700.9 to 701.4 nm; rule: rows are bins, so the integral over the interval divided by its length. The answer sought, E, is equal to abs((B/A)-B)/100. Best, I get 0.135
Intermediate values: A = 14.2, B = 14.5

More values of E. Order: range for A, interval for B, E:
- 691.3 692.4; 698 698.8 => 0.132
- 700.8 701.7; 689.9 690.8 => 0.137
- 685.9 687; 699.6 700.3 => 0.129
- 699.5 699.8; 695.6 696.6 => 0.132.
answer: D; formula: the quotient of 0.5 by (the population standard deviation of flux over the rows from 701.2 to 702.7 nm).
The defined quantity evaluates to 2.5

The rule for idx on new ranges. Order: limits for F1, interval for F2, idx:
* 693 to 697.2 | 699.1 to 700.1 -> 0.0080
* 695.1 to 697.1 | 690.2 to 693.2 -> 0.0096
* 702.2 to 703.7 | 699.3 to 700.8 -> 0.0098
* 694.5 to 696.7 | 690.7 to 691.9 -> 0.0062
